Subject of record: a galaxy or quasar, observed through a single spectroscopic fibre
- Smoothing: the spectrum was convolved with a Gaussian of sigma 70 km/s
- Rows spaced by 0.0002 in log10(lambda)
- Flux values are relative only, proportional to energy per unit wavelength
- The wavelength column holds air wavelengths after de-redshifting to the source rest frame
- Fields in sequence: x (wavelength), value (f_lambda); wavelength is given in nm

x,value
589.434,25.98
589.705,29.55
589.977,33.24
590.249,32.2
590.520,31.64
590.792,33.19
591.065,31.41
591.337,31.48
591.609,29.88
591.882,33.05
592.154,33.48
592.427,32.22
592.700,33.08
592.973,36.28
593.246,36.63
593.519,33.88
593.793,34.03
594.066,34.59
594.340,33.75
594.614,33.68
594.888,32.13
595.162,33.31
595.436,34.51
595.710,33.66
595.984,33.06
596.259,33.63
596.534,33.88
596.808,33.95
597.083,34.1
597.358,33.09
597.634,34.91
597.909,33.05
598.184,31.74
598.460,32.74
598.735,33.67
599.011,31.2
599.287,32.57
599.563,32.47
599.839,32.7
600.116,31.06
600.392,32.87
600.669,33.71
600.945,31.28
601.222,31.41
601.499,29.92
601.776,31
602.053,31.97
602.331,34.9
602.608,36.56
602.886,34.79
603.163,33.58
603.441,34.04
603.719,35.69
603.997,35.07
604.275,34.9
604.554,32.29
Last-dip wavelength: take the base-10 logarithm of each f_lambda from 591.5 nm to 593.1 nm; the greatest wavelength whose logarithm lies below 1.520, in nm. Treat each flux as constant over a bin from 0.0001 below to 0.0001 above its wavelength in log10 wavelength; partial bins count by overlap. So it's 592.700 nm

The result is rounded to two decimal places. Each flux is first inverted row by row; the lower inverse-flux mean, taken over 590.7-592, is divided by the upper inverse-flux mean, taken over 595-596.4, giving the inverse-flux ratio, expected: 1.06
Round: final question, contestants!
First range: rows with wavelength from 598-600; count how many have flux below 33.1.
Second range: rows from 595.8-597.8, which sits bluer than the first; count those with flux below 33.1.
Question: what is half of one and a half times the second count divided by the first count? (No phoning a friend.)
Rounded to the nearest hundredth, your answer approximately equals 0.25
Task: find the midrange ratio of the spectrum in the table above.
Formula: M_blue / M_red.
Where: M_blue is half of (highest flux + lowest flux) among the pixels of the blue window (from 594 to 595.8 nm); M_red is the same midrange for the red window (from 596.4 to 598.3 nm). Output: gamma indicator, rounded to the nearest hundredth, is 1.00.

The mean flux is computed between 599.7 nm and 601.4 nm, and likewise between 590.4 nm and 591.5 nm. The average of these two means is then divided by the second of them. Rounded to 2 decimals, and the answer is 1.00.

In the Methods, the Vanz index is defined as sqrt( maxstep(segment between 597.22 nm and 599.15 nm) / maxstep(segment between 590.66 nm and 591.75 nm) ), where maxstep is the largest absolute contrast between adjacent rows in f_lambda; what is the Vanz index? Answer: 1.18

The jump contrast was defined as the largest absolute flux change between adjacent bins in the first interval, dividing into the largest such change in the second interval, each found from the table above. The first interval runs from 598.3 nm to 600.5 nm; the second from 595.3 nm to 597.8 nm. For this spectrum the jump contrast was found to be 0.7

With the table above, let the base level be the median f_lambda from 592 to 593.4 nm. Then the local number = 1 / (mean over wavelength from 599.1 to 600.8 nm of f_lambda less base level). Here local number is -1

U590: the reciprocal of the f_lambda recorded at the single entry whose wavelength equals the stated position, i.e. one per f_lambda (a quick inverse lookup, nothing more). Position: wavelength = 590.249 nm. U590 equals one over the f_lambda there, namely 0.0311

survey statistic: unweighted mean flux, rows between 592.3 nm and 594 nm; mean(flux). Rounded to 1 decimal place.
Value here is 34.4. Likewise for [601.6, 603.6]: 33.8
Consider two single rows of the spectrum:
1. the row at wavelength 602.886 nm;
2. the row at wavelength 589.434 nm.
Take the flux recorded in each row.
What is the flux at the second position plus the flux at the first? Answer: 60.8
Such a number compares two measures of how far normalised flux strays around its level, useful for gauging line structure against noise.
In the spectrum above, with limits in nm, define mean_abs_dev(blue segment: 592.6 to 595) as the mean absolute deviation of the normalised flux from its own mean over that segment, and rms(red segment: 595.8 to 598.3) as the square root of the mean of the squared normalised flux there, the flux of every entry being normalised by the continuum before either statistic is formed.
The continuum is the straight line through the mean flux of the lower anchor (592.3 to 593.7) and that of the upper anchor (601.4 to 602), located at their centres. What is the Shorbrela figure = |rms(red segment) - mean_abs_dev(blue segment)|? 1.00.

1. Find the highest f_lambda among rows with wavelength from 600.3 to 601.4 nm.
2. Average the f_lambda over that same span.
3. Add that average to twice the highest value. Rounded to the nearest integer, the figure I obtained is 100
